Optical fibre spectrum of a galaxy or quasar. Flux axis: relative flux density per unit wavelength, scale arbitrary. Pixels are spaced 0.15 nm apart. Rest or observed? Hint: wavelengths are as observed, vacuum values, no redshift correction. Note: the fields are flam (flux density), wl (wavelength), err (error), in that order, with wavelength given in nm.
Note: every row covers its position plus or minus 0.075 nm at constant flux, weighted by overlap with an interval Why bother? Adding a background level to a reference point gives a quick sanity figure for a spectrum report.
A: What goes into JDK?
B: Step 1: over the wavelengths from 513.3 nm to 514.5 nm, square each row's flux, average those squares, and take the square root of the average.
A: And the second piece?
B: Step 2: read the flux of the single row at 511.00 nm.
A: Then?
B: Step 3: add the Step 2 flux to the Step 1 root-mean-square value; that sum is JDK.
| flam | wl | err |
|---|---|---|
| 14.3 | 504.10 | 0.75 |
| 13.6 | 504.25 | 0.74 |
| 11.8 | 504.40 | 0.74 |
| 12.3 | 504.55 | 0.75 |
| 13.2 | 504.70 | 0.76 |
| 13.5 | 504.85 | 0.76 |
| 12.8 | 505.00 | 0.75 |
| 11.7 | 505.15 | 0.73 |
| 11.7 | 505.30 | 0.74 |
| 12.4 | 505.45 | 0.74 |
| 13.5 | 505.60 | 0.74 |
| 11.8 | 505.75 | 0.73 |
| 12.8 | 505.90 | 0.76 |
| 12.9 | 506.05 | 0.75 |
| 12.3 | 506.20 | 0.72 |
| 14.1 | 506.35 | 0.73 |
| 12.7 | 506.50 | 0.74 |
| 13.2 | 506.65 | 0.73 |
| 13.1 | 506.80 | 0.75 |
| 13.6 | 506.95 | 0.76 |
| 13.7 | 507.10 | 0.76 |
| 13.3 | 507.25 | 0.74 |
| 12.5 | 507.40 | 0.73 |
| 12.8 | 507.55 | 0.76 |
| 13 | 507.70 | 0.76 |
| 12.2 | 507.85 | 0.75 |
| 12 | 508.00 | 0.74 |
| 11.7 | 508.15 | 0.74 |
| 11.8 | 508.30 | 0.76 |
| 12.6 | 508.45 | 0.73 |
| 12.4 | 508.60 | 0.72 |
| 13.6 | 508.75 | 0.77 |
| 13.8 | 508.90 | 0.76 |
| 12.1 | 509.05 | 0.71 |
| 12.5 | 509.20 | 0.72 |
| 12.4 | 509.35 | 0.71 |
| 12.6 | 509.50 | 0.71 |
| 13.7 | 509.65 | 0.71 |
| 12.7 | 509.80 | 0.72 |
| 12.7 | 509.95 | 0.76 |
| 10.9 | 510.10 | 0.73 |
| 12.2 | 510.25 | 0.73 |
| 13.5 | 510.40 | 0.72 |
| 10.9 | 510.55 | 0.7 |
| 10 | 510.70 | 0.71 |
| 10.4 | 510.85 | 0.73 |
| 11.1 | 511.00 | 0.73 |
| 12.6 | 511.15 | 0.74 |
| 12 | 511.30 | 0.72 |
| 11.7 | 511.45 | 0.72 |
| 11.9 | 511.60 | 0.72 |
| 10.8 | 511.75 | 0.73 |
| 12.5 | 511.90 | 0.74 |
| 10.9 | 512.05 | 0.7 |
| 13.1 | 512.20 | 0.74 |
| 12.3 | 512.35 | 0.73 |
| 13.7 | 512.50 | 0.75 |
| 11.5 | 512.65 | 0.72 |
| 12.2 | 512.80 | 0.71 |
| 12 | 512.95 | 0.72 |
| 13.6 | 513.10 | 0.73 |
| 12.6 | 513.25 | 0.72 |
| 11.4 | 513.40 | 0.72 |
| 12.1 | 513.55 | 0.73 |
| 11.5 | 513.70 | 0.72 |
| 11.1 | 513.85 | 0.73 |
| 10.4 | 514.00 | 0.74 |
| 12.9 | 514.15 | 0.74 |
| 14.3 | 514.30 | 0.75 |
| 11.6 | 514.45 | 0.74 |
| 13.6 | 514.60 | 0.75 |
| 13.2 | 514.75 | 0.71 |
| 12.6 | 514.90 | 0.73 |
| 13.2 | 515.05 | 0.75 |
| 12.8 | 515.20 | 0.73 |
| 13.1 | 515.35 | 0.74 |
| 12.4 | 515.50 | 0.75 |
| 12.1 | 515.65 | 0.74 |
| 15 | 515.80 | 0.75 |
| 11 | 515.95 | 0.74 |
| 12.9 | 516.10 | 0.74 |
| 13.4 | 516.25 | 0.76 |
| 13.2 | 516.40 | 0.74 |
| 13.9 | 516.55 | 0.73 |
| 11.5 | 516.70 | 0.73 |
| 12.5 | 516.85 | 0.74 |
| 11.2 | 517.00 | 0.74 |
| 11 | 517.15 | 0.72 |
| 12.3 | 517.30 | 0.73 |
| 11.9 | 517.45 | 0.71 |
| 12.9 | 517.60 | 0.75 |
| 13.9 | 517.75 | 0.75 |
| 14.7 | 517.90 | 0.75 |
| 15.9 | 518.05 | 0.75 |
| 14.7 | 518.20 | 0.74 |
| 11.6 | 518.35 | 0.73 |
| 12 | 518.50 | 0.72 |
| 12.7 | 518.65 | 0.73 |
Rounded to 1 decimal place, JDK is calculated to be 23.1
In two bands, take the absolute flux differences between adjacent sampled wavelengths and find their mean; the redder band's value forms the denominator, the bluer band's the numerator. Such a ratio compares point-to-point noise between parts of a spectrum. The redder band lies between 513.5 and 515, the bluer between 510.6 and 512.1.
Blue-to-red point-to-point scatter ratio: 0.7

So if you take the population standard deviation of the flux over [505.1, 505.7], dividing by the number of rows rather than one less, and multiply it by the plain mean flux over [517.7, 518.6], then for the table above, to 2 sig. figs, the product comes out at 10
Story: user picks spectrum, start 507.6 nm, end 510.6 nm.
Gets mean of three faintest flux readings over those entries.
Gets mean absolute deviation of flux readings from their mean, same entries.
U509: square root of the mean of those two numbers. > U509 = 2.43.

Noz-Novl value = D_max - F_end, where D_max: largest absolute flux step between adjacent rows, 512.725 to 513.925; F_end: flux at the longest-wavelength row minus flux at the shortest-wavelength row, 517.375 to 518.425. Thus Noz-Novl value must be 1.9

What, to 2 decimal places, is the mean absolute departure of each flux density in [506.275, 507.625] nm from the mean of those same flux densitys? 0.40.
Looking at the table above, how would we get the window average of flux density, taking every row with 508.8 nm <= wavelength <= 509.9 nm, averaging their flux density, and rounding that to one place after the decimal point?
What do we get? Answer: 12.8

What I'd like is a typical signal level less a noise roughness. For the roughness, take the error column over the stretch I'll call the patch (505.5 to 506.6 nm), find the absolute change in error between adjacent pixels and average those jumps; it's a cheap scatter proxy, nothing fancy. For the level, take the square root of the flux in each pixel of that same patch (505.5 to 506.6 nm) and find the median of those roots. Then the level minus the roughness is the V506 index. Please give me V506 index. 3.56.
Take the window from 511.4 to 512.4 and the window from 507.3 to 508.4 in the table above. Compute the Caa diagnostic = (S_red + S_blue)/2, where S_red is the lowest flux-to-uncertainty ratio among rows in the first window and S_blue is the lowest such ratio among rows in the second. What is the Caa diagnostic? 15.2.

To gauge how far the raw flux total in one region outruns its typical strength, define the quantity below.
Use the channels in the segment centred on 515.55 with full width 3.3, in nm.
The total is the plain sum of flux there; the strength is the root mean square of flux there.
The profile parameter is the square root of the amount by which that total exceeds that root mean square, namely 16.3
